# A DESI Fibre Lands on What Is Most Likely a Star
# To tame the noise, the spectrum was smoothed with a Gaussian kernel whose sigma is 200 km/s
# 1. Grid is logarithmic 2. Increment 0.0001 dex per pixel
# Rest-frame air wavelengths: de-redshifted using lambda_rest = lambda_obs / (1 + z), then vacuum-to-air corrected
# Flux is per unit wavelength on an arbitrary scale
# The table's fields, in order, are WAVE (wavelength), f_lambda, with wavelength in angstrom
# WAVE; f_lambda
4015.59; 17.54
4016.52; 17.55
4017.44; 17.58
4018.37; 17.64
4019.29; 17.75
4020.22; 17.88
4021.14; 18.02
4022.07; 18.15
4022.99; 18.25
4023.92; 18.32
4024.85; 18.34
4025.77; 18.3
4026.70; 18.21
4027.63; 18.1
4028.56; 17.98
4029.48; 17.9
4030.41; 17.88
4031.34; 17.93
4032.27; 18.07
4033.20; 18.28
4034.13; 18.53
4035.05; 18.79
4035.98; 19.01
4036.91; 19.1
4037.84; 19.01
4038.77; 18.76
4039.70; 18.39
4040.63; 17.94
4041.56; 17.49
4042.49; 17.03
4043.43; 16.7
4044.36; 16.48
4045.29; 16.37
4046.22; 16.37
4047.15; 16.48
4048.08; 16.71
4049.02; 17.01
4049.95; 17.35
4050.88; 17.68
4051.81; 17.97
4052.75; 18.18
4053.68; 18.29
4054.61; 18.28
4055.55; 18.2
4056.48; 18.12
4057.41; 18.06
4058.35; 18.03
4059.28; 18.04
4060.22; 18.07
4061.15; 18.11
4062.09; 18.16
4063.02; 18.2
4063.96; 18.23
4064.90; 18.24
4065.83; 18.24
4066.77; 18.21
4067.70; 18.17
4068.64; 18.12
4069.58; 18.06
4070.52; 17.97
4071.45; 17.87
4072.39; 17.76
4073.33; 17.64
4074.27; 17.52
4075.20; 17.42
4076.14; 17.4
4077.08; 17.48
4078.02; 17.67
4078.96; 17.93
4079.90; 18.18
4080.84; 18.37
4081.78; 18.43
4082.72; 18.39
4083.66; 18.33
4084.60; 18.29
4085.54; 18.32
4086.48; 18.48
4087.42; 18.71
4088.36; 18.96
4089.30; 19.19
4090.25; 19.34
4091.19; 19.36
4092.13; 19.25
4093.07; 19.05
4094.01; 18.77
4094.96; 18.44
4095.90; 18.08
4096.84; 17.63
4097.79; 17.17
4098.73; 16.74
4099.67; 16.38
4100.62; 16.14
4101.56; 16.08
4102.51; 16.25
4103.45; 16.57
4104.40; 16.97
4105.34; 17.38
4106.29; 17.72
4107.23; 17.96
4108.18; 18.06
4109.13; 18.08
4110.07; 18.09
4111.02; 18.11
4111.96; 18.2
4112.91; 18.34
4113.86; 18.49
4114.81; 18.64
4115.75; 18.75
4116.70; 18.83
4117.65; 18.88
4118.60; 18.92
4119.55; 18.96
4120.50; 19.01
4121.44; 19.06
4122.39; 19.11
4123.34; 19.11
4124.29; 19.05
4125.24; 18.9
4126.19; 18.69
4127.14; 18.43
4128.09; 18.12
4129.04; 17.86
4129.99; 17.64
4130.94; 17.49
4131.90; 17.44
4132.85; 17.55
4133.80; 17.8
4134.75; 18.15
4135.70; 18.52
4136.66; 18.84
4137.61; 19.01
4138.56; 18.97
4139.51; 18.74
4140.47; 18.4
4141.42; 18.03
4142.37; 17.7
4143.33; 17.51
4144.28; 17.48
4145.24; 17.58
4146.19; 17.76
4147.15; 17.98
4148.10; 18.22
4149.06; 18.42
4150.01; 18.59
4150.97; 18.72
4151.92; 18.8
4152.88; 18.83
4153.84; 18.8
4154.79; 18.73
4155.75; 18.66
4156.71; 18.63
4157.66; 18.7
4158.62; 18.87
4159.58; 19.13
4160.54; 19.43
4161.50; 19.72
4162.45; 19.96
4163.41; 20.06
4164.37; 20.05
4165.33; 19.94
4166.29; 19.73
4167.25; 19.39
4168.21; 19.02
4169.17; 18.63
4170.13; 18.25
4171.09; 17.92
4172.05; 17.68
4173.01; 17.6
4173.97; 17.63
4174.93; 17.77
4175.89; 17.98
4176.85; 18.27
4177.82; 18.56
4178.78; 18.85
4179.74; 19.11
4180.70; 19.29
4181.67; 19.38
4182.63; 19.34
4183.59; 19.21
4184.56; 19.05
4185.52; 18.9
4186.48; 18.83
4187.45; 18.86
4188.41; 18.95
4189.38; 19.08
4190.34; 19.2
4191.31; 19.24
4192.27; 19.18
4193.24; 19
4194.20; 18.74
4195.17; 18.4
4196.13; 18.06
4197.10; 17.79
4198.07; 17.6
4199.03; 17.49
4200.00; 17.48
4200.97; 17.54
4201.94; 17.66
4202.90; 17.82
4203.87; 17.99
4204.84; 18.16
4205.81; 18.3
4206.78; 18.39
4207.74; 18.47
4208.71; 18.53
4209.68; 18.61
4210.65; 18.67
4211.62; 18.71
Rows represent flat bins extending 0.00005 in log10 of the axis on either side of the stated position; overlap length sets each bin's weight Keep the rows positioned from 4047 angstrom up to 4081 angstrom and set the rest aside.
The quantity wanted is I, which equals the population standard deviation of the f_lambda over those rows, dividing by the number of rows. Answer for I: 0.44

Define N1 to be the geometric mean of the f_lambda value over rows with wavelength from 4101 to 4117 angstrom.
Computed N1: 17.8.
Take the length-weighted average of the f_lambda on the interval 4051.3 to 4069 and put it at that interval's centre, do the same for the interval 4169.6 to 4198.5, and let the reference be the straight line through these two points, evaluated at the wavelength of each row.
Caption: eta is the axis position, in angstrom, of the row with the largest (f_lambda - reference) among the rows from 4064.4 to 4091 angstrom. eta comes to 4090.25 angstrom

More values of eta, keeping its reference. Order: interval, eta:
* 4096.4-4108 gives 4107.23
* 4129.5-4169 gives 4163.41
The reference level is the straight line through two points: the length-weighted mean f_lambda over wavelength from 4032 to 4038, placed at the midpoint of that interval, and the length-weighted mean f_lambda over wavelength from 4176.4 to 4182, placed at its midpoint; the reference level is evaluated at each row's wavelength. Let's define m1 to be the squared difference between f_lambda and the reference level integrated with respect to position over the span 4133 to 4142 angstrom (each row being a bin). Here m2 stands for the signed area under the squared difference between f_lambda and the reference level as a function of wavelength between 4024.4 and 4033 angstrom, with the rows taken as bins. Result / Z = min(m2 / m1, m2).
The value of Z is 1.1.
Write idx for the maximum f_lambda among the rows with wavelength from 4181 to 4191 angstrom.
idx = 19.38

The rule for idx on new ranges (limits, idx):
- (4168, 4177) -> 19.02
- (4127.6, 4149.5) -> 19.01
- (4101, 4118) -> 18.88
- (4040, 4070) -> 18.29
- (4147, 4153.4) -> 18.83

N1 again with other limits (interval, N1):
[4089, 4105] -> 17.7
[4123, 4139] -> 18.3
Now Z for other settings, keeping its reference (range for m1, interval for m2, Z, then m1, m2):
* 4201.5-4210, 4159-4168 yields 1.5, 4.9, 7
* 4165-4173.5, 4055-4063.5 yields 0.5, 6.1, 3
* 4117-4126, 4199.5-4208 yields 8.5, 0.4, 8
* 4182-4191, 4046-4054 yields 18.6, 0.5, 19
